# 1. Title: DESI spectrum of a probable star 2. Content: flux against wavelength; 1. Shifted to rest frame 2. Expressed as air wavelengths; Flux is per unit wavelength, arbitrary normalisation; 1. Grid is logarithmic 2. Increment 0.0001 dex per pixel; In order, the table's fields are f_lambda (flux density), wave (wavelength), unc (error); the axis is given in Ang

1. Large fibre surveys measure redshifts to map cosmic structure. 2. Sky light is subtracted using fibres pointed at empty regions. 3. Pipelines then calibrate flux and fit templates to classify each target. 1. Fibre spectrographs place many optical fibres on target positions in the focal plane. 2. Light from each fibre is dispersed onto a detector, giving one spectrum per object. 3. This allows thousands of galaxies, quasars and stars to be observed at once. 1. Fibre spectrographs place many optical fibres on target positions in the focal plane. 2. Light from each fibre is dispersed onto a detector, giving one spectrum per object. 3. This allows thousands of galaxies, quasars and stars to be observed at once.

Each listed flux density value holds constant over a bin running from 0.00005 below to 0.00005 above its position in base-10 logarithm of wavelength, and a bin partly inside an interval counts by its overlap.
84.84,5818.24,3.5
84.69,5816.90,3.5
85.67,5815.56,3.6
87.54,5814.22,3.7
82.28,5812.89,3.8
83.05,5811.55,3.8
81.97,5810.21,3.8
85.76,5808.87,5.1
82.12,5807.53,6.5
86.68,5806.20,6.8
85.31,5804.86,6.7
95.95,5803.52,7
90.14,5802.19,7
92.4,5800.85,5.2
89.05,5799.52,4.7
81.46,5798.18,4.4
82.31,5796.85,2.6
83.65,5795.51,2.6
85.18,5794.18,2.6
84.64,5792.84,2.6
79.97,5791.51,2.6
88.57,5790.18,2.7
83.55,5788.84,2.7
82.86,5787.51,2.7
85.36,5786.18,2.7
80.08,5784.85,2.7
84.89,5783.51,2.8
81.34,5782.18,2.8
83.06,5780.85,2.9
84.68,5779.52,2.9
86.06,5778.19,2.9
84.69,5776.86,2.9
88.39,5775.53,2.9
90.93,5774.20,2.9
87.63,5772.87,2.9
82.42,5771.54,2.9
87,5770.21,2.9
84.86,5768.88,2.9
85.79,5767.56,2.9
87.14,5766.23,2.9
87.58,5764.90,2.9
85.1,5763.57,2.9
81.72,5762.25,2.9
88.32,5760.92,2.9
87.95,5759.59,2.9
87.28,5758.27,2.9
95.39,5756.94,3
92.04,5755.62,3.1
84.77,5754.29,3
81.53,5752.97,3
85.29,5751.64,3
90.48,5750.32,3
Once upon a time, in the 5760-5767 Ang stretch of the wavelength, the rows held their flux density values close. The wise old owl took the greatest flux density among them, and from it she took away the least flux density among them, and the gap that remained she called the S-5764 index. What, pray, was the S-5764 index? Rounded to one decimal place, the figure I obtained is 6.6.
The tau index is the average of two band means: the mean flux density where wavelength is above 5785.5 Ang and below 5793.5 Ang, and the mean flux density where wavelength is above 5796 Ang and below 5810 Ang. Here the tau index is 85.6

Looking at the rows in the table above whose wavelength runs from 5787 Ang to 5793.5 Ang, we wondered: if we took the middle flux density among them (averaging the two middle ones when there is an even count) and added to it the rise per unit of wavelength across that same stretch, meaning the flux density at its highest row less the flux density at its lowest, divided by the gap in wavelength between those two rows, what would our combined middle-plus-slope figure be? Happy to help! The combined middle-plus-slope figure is 83.9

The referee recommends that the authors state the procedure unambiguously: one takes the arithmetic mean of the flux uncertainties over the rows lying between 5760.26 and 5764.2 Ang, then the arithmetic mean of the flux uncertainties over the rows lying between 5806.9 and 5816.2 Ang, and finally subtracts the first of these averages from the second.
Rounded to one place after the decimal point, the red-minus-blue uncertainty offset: 1.4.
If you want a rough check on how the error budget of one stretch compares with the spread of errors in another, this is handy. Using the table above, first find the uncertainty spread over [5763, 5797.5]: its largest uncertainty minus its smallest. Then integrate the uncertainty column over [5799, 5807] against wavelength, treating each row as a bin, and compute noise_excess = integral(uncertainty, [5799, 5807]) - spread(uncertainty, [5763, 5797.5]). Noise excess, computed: 50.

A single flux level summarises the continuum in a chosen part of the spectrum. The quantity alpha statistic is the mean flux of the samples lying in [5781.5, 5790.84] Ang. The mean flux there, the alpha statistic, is 83.8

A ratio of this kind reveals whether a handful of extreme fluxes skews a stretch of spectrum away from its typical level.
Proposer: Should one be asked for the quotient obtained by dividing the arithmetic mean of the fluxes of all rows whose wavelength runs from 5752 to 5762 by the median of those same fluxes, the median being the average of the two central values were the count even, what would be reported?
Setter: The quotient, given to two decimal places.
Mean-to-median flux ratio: 1.00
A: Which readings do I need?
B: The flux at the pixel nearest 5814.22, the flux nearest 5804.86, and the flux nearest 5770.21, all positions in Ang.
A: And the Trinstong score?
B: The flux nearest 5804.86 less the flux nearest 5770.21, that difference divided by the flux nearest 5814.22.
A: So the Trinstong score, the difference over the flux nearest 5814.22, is -0.019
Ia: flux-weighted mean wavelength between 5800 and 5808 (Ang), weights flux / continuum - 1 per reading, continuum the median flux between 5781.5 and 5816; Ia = 5802.2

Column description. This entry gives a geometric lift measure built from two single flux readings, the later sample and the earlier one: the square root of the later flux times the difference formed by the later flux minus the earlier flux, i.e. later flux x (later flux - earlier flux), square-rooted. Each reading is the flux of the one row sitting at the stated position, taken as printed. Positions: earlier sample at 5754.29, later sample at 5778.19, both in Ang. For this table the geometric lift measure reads 11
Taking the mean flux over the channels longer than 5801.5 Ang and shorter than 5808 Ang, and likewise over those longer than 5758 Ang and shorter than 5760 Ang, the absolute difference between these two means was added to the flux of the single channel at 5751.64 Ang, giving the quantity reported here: 85.7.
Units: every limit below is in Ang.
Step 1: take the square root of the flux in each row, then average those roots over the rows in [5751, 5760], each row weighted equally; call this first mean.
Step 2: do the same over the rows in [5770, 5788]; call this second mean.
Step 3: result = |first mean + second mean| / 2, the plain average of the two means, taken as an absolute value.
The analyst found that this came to 9.29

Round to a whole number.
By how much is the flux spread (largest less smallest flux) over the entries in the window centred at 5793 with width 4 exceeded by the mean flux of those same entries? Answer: 78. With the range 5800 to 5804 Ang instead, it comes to 87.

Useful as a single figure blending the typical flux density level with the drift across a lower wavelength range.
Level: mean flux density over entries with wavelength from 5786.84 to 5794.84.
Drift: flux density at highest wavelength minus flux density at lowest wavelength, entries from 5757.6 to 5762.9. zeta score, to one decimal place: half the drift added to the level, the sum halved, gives 40.7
